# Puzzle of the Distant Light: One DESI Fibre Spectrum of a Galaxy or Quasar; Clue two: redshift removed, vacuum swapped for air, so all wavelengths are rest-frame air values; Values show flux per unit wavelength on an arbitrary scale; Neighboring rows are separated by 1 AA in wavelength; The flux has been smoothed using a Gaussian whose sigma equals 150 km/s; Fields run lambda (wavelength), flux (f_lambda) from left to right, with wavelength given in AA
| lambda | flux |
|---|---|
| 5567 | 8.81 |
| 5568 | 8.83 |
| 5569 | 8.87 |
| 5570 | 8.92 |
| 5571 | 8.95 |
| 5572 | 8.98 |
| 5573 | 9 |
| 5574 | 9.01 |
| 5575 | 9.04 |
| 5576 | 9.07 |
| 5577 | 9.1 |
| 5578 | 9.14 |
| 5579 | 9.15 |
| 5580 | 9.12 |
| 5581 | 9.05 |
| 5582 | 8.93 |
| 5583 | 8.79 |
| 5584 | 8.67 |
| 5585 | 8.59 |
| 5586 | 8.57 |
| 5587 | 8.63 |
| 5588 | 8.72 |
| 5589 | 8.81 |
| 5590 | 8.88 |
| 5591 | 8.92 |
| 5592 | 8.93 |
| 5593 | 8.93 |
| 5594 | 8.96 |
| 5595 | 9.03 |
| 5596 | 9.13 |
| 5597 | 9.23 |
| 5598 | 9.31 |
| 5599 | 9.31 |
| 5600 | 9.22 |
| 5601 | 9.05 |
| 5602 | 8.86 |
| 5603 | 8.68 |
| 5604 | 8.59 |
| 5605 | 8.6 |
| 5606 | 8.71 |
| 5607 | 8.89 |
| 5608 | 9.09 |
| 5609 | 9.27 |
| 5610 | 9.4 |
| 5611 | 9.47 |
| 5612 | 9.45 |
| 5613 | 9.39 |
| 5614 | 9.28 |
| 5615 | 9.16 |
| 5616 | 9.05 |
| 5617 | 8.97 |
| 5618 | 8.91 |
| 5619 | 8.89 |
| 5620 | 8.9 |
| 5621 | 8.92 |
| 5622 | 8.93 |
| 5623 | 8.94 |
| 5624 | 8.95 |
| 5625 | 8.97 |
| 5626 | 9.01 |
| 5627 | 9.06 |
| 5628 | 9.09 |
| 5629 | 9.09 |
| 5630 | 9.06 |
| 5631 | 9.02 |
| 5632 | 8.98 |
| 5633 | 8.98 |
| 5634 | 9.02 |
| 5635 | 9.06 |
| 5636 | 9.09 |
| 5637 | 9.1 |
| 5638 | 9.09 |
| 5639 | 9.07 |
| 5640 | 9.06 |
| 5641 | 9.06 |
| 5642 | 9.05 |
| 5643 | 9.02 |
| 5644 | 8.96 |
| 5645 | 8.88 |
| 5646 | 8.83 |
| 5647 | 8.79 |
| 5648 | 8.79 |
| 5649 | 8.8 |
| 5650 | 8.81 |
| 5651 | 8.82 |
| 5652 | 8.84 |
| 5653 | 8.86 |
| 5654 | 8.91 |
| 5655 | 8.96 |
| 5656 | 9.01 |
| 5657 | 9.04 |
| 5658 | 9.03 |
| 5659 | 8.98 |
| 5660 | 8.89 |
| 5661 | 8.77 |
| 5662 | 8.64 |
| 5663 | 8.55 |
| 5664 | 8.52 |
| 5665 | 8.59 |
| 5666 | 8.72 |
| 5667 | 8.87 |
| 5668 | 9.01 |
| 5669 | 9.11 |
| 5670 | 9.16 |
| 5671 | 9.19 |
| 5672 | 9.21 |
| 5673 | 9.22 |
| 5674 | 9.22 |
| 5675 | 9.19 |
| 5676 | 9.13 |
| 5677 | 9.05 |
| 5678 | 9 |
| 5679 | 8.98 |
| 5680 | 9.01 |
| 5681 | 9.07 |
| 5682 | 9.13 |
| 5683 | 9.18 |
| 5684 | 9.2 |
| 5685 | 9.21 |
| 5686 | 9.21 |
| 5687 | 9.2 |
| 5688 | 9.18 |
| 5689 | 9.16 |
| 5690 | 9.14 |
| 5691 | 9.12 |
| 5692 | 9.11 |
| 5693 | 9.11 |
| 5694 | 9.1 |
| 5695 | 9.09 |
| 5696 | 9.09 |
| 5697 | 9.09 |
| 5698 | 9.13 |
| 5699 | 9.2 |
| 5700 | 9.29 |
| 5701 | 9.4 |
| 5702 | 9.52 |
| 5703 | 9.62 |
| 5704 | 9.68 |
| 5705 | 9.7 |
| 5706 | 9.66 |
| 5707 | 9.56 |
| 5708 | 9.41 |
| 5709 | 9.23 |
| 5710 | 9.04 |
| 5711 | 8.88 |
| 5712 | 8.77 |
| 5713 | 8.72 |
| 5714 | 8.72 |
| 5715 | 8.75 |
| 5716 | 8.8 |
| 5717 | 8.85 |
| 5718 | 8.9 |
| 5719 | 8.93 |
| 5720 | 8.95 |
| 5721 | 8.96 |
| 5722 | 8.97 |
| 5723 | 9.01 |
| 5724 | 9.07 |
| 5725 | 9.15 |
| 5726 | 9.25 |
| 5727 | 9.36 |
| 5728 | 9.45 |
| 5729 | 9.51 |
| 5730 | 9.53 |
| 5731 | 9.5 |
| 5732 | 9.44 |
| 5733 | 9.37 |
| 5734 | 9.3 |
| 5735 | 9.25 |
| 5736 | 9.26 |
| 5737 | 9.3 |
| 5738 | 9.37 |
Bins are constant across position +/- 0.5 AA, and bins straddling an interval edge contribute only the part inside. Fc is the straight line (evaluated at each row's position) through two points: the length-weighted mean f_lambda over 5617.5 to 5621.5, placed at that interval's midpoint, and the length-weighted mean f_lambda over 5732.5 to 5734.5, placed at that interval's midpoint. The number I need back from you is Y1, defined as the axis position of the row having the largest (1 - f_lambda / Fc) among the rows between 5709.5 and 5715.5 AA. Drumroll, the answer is 5714 AA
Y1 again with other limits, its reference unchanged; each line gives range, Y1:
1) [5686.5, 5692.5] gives 5692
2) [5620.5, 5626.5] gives 5621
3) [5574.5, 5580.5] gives 5575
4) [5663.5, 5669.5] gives 5664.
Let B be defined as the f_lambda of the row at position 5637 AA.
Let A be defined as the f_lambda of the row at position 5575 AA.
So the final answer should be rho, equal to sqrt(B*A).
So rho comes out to 9.07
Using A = 9.04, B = 9.1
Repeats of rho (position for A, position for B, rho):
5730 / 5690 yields 9.33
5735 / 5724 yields 9.16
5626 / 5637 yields 9.05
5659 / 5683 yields 9.08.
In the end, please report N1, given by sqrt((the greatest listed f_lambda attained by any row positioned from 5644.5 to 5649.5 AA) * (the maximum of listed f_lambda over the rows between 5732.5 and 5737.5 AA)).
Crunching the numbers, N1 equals 9.12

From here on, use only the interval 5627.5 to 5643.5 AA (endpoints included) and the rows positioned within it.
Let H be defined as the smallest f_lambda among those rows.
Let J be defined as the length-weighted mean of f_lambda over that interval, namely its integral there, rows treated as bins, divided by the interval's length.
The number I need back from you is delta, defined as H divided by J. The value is 0.99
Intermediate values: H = 8.98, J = 9.05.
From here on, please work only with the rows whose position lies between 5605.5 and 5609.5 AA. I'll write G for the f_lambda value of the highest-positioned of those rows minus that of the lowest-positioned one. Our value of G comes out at 0.56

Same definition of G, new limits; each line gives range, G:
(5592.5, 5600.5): 0.29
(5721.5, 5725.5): 0.18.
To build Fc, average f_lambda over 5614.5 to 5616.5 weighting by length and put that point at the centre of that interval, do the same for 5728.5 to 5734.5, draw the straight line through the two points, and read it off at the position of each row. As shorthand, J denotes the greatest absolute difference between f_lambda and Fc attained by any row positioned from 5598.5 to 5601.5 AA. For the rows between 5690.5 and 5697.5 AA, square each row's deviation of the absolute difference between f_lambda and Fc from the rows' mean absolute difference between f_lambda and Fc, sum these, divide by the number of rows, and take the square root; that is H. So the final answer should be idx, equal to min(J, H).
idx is 0.02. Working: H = 0.02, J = 0.25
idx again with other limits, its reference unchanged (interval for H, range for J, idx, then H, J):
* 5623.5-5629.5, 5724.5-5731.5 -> 0.05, 0.05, 0.27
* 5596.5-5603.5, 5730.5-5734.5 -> 0.11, 0.11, 0.15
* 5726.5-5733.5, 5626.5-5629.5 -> 0.03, 0.03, 0.08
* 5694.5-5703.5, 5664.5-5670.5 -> 0.08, 0.08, 0.66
